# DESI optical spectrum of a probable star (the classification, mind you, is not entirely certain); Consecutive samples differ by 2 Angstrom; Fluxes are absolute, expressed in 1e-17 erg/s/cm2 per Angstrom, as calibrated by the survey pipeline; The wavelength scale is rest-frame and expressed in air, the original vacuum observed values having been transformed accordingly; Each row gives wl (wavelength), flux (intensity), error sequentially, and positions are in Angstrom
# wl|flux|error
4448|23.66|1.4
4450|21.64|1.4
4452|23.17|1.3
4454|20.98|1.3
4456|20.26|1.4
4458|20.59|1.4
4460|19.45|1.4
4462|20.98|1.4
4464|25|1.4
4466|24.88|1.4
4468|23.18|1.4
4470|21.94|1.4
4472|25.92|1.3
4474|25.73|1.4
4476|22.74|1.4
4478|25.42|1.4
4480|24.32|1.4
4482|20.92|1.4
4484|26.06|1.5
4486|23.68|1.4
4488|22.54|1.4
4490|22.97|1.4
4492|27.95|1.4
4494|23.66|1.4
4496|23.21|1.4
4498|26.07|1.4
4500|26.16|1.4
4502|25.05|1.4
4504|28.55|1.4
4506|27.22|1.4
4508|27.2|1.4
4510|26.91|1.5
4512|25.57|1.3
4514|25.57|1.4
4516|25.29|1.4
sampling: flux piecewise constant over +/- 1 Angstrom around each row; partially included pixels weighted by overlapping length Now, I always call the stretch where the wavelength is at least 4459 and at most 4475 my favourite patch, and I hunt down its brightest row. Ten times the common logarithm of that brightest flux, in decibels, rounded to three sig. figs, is 14.1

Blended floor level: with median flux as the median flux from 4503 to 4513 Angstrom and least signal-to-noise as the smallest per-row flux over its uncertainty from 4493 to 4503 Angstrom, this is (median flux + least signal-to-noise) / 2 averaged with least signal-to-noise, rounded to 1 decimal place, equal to 19.2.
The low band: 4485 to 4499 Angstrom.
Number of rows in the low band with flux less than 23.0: 2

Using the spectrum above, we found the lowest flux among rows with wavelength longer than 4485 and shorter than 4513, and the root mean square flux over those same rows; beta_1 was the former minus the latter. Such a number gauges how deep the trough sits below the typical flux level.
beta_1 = -3.0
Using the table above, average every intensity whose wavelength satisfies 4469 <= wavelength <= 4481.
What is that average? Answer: 24.3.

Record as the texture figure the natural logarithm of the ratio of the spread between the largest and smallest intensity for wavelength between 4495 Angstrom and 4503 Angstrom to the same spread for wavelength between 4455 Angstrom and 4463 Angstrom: 0.66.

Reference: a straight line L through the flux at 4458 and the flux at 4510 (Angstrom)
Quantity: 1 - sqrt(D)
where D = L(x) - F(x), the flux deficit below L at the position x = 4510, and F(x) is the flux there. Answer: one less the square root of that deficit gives 1.0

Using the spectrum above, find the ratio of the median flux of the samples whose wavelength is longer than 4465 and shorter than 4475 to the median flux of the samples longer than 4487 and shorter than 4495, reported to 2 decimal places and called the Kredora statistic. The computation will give 1.07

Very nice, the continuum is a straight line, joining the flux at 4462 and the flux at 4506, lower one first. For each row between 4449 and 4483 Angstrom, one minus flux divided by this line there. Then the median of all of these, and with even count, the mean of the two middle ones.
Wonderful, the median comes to -0.057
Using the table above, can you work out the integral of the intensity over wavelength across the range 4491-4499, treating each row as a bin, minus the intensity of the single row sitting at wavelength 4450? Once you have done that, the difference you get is 180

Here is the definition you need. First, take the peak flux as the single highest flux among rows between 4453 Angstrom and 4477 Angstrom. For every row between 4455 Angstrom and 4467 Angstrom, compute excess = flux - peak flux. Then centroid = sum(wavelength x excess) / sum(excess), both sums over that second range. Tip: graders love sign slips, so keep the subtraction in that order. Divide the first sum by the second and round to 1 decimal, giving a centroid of 4459.4 Angstrom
